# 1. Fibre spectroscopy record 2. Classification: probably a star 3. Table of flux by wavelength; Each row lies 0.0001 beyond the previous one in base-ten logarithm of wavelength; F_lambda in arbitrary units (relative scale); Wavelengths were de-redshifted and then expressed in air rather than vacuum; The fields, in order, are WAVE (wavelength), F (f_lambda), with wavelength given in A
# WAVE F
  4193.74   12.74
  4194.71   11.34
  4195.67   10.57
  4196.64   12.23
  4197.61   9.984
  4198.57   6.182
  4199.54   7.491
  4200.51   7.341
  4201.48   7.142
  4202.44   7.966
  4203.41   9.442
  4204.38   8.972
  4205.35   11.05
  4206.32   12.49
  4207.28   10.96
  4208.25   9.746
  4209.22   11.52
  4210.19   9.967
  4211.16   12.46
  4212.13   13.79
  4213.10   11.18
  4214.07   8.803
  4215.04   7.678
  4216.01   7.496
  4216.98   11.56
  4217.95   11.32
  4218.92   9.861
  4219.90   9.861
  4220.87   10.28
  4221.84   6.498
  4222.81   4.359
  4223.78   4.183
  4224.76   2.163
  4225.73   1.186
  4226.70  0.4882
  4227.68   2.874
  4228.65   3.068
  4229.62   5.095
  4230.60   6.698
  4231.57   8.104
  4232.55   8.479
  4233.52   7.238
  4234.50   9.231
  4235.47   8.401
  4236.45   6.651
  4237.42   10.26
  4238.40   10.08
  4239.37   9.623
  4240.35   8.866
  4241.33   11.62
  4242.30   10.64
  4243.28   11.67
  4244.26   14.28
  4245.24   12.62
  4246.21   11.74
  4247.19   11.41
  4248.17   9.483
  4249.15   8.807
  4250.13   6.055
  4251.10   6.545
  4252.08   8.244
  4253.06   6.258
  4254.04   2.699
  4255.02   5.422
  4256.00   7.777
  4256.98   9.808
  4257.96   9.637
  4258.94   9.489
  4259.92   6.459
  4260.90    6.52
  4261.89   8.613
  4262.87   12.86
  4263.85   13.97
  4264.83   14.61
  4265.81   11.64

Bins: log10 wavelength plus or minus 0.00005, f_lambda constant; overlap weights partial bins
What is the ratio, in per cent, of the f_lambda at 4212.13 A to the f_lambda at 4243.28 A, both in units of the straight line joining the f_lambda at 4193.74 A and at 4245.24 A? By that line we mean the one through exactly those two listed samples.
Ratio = 117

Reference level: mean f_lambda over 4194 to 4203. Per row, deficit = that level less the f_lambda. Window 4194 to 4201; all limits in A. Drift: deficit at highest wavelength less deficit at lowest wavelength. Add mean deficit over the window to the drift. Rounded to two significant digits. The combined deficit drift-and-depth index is 3.6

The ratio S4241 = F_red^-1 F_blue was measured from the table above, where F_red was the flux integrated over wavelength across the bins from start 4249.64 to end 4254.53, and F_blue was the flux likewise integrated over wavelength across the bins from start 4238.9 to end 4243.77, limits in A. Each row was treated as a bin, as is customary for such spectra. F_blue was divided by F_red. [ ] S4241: 1.75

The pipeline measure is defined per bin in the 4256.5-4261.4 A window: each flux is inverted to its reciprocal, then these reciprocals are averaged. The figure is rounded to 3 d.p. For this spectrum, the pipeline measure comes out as 0.124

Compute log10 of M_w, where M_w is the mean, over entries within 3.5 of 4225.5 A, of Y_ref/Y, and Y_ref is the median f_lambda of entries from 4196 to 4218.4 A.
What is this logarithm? 0.8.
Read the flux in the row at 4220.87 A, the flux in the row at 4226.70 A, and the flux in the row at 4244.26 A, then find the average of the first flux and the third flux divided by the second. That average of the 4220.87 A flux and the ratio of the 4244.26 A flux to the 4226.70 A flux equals 19.8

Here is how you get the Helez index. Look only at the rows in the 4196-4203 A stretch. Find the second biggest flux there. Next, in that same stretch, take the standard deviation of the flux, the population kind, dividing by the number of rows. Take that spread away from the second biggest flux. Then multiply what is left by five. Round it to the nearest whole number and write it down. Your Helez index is 40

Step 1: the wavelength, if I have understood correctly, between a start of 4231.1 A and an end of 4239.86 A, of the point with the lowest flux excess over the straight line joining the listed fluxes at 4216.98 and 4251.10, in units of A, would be 4236.45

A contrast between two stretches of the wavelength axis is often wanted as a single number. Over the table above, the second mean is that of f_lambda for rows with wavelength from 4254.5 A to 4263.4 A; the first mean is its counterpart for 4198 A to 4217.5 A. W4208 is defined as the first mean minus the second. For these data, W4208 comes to 1.2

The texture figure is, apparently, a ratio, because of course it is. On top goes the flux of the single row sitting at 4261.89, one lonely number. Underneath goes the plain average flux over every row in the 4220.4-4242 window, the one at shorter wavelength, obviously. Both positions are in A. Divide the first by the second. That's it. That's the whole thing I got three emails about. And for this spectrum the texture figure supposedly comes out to 1.30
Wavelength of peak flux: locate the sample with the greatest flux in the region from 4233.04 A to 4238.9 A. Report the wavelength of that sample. 4237.42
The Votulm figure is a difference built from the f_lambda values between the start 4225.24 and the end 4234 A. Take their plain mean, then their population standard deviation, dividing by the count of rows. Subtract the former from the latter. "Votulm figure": -2.0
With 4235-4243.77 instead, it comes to -8.2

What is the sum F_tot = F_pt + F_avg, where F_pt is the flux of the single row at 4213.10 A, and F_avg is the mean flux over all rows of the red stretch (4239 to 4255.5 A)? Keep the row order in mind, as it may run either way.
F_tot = 20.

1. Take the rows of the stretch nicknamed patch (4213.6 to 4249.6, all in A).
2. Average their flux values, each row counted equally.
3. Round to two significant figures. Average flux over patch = 8.2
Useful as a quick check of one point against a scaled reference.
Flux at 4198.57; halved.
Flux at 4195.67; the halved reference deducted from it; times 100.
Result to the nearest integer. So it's 748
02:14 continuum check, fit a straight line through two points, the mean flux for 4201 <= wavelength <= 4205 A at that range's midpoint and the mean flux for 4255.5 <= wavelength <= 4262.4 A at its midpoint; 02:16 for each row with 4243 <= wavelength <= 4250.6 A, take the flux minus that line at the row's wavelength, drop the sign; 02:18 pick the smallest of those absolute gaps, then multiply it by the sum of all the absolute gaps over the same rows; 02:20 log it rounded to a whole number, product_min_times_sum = 11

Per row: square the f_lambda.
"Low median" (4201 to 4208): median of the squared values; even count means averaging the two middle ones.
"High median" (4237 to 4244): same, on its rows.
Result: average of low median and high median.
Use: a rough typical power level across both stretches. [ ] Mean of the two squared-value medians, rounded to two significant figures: 97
